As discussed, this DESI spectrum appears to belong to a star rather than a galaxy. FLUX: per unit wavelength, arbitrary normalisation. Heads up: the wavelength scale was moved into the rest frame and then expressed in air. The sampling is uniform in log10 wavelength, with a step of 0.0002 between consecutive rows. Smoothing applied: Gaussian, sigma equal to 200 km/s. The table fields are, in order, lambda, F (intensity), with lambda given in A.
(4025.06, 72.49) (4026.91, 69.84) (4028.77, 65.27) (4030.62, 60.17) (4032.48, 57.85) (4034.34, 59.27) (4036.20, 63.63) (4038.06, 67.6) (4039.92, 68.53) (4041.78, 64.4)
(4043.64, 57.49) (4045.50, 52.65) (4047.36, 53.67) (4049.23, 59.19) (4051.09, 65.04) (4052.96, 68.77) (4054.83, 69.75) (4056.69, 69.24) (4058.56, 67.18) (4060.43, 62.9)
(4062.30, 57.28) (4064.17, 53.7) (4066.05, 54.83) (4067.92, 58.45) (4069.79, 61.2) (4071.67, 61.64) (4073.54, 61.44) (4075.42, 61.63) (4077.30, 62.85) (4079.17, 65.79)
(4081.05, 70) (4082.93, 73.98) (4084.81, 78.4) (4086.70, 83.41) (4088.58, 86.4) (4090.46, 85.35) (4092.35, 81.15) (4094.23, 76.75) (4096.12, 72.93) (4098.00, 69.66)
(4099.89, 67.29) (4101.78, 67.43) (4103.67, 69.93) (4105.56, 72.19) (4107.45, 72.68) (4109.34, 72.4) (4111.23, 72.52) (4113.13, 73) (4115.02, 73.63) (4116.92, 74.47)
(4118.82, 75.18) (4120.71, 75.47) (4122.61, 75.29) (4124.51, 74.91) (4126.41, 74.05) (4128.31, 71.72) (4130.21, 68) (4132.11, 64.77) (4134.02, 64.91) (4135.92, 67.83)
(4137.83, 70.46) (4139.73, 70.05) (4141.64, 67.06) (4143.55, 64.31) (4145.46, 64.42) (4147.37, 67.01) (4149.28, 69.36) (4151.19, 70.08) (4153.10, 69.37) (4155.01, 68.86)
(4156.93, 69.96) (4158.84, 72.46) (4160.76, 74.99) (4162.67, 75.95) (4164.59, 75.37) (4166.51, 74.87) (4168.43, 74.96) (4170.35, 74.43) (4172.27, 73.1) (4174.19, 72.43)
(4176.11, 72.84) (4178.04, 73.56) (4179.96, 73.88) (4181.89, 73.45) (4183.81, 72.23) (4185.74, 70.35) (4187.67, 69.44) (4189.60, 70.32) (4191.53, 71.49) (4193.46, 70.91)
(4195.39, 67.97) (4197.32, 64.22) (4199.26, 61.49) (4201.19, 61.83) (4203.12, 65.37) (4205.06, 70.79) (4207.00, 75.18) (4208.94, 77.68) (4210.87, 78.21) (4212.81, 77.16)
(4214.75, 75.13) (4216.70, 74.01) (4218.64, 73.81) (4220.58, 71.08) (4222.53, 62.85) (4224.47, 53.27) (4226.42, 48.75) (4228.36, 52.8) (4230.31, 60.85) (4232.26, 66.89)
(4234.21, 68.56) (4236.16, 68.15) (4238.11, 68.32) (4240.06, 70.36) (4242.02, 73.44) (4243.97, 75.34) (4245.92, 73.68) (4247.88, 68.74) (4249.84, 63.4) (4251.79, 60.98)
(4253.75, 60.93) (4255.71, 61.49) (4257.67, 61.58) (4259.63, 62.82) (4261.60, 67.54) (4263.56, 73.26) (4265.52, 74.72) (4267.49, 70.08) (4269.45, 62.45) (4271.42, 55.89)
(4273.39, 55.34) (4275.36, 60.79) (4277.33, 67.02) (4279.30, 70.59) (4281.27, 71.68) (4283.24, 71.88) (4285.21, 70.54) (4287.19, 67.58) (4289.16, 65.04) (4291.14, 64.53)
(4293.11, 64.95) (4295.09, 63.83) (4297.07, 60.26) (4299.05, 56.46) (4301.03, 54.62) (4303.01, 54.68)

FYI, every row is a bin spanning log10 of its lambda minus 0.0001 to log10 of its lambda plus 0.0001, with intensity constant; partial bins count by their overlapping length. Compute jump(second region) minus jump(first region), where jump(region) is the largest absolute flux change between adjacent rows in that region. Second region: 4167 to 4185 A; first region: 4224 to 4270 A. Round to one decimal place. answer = -6.7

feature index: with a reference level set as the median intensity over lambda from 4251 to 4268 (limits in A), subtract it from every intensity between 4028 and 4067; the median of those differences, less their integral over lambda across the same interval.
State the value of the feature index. 39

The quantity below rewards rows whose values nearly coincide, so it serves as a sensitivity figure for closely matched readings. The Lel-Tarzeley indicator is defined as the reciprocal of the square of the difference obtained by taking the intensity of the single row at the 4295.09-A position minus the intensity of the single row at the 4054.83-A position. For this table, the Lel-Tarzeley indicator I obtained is 0.03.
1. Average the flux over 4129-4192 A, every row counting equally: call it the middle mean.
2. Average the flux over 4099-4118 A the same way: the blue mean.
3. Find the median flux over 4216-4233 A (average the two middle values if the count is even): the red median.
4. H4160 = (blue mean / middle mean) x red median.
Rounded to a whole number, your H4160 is 64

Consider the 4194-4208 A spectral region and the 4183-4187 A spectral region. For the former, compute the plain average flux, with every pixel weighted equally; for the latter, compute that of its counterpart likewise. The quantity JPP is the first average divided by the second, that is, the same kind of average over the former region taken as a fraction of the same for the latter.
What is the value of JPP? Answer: 0.94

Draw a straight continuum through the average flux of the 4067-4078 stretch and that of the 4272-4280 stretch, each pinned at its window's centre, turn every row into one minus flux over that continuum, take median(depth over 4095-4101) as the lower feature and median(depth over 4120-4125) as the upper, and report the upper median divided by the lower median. 1.6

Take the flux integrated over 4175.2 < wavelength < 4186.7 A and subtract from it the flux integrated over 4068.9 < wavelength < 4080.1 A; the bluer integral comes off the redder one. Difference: 137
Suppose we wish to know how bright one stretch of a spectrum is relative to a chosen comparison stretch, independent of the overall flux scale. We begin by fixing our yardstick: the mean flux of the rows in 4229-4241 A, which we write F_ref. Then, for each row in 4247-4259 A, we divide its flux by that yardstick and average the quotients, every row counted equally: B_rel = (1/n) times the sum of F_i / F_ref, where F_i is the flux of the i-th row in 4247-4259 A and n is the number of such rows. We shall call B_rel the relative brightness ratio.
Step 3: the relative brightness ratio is 0.94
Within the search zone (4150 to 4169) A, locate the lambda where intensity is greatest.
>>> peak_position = 4162.67 A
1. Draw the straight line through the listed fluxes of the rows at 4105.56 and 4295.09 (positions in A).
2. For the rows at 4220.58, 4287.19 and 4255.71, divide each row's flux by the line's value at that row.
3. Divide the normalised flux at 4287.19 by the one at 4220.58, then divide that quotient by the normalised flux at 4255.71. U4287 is 1.06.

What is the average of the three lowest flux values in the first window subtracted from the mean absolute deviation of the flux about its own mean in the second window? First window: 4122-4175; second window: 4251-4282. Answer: -59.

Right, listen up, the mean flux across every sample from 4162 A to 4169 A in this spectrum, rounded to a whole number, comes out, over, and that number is 75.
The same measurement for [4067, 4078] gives 61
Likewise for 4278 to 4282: 71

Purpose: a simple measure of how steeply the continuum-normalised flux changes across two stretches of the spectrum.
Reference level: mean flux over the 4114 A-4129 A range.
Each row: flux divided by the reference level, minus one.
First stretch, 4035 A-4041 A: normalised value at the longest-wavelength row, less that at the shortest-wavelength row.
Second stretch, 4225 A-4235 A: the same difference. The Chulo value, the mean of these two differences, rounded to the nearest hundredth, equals 0.17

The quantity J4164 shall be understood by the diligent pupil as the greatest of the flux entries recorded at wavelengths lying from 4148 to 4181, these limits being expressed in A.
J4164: 75.95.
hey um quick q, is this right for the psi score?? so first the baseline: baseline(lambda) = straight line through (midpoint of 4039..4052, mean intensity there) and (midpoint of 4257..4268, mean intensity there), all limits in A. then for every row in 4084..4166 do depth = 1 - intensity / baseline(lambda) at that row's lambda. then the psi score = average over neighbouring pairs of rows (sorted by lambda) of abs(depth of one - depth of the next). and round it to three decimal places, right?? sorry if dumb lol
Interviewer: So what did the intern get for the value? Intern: 0.028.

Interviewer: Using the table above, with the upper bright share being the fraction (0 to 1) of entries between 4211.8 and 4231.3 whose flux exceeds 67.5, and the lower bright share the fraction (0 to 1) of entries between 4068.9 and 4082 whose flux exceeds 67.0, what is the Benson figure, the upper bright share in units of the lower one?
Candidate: 3.5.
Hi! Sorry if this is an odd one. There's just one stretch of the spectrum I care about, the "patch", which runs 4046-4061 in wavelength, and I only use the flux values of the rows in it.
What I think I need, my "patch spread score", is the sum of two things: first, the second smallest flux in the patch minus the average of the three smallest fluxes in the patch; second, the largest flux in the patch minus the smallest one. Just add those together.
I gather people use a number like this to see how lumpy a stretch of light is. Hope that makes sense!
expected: 16.7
